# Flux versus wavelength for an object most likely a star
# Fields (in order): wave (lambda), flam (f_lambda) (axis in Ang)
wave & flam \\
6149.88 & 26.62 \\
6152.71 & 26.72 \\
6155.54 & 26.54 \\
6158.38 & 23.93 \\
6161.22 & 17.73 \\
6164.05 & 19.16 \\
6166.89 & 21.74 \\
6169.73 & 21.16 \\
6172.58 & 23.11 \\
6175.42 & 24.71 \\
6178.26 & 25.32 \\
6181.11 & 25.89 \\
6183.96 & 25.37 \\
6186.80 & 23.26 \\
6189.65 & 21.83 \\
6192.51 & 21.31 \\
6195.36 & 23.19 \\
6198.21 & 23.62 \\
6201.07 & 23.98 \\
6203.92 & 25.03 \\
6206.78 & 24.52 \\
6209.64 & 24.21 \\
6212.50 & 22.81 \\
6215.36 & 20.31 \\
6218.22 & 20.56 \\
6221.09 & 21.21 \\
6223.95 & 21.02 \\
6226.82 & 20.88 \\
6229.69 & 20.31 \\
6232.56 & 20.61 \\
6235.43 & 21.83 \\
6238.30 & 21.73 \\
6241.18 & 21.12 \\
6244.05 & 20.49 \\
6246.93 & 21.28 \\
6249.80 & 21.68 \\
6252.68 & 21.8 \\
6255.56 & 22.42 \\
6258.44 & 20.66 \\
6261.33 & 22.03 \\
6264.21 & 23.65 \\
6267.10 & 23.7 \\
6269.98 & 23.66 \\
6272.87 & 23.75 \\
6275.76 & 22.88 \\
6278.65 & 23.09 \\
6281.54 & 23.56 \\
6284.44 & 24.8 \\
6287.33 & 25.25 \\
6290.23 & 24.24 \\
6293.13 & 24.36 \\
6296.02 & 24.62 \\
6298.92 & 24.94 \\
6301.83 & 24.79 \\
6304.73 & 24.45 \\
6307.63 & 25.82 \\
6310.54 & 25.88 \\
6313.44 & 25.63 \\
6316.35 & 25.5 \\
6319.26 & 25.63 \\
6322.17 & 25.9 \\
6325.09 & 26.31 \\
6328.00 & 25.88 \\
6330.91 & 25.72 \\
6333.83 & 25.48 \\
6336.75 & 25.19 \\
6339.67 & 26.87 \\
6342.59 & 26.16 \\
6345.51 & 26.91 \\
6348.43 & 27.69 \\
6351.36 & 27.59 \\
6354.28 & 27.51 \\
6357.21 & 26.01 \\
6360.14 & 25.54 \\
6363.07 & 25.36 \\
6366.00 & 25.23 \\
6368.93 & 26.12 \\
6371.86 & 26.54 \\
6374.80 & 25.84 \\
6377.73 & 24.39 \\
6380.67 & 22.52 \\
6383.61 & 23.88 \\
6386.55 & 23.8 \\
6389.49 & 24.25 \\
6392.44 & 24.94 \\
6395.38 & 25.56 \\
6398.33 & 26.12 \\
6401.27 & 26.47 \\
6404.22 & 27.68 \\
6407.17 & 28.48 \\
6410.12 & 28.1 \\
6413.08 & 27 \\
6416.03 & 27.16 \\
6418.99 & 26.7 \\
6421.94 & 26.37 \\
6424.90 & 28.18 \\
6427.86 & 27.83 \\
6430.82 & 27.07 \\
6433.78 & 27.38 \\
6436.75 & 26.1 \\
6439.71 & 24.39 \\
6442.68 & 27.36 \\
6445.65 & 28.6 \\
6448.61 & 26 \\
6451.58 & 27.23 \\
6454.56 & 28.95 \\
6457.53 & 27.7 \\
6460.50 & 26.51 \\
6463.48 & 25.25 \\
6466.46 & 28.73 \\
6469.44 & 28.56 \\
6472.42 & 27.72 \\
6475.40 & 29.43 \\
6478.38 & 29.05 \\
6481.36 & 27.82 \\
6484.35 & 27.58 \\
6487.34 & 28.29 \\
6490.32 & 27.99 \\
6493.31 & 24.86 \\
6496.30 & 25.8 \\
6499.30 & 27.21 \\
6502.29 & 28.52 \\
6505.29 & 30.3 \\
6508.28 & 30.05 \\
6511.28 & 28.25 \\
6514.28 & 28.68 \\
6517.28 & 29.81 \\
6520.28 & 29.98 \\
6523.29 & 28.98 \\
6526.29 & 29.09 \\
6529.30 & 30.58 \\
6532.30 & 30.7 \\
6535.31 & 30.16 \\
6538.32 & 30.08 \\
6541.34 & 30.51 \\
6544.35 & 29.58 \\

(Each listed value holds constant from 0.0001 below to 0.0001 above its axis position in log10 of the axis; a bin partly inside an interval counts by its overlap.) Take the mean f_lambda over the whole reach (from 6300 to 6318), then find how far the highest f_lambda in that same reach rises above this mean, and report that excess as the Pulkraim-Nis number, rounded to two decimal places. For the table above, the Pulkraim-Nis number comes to 0.54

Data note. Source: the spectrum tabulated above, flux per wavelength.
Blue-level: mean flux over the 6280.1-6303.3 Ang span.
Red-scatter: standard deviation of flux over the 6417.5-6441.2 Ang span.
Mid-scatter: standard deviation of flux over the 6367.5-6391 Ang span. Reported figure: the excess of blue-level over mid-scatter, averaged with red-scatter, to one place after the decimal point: 12.2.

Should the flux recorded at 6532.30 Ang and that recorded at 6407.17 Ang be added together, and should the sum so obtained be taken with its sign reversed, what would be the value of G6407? -59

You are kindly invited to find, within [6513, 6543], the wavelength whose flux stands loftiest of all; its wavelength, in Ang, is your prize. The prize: 6532.30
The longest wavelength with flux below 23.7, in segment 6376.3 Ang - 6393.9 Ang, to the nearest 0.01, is 6380.67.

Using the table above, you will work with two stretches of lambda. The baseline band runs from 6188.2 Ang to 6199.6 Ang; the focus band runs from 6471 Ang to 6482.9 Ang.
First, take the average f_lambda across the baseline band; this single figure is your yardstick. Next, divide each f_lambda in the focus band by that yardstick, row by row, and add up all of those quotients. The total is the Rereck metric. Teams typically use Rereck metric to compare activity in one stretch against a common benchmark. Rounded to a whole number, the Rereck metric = 5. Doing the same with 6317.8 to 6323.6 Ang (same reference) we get 2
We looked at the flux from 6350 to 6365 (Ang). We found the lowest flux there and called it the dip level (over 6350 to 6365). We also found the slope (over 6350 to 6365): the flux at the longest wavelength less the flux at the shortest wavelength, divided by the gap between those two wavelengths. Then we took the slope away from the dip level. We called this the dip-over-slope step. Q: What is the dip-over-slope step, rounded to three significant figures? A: 25.6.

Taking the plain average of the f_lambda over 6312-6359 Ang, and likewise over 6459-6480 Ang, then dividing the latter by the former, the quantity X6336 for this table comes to 1.06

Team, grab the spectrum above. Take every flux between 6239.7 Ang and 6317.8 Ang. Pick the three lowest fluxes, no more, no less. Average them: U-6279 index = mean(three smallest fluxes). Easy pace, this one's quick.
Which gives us 21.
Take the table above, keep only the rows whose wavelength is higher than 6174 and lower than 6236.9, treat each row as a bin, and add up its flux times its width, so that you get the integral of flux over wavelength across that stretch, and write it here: 1434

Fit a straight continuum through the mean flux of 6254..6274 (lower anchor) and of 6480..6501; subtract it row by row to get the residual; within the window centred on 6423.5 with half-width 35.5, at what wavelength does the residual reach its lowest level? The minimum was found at 6439.71 Ang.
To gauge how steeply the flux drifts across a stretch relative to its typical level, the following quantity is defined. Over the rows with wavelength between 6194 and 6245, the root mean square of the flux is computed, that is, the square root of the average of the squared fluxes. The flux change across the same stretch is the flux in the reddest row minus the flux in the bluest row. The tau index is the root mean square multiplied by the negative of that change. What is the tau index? 60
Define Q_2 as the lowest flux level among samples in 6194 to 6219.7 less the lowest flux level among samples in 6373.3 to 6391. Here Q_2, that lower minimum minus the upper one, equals -2.2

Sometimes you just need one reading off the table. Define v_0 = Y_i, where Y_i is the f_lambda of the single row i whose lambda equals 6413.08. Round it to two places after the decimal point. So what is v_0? 27.00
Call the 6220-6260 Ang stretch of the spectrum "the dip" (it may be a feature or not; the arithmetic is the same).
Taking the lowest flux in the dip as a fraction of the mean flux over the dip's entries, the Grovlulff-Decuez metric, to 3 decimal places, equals 0.957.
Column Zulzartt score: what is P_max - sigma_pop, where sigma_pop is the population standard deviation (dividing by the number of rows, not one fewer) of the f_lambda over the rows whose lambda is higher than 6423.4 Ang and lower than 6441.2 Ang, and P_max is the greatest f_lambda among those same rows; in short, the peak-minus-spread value 26.9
